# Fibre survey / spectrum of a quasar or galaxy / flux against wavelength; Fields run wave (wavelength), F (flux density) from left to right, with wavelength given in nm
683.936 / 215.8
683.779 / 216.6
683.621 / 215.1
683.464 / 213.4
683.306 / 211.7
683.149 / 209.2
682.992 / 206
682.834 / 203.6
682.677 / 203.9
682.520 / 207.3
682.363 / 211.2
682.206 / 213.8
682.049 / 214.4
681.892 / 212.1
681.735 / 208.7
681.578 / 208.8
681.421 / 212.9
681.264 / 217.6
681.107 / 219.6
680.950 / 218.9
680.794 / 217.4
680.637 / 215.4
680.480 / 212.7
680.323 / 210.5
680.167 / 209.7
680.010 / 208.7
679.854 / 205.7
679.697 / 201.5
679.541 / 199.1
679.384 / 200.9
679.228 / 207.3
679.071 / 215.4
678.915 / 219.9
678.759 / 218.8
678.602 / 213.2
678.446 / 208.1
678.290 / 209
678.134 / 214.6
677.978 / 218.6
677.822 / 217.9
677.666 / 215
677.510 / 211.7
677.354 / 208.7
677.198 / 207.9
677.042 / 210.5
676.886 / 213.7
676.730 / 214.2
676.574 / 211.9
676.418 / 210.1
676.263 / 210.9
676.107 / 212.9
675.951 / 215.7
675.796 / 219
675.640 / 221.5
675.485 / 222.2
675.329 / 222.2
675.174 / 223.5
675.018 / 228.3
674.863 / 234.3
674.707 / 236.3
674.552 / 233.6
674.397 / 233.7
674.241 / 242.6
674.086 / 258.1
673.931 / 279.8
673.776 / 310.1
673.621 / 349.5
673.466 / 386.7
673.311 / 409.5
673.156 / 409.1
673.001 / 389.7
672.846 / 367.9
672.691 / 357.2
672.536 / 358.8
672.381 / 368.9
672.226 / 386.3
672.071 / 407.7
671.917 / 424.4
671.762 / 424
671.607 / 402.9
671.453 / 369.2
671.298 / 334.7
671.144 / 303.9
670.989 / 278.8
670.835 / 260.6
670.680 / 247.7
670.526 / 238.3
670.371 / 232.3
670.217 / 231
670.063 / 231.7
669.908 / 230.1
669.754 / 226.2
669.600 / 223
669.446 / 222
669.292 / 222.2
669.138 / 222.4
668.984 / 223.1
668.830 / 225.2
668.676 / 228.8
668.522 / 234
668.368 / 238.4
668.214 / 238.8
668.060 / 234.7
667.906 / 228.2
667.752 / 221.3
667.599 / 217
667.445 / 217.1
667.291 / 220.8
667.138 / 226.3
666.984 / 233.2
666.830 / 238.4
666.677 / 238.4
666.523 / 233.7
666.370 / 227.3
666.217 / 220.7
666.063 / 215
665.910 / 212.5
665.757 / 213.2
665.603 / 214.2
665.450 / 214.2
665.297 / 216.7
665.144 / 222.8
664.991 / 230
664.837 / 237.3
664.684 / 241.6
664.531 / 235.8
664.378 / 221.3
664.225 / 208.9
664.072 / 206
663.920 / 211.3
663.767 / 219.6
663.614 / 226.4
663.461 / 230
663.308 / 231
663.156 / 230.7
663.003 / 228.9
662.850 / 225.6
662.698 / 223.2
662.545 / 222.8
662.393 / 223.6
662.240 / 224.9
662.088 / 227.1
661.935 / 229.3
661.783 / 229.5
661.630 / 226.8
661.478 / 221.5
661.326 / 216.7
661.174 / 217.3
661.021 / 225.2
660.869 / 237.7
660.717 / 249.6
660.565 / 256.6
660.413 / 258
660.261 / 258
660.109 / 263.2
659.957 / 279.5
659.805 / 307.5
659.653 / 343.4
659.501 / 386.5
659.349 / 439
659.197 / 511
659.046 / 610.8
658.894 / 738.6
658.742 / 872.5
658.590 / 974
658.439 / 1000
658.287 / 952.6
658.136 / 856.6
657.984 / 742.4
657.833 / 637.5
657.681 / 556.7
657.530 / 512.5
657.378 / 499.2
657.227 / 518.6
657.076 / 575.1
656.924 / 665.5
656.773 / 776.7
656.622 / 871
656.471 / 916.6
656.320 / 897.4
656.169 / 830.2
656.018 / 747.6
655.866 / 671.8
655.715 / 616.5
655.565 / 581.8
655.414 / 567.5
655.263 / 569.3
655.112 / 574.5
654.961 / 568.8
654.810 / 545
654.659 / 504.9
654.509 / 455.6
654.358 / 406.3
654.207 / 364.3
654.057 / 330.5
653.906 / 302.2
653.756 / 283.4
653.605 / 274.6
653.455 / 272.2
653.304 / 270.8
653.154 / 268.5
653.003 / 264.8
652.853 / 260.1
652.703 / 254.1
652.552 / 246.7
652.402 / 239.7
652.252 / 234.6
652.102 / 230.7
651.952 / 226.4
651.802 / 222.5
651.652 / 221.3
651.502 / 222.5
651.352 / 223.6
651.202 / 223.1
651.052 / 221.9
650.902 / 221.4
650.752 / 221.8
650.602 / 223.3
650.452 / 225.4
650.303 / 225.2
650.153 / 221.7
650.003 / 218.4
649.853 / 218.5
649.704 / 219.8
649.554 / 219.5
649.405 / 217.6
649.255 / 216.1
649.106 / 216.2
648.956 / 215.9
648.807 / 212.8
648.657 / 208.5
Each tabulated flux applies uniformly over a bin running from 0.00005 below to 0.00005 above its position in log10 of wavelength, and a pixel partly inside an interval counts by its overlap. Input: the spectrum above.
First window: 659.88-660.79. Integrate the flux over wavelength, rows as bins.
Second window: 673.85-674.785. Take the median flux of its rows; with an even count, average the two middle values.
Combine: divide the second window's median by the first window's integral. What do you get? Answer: 1.01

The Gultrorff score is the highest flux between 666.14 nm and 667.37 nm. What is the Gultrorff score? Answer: 238.4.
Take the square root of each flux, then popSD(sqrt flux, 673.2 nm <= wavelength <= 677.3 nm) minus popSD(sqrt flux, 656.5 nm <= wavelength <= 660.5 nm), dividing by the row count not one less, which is -3.3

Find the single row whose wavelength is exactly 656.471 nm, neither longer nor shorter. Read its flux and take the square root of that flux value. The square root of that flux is 30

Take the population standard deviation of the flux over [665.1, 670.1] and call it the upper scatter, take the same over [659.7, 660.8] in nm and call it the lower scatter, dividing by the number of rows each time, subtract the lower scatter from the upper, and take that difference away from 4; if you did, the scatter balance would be 15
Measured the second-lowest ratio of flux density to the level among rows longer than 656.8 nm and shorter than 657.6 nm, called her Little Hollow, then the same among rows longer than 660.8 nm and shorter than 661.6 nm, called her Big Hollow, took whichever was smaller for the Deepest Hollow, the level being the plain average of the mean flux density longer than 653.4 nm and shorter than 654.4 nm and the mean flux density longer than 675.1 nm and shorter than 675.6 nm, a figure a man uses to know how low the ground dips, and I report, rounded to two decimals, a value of 0.80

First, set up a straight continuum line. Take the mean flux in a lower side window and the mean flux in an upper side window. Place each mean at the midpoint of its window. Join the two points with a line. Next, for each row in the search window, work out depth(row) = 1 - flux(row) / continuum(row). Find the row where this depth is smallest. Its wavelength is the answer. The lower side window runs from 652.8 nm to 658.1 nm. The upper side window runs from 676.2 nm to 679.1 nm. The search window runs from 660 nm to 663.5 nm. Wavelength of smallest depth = 660.109 nm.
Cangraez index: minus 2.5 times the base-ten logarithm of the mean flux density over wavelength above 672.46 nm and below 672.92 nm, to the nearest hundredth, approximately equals -6.39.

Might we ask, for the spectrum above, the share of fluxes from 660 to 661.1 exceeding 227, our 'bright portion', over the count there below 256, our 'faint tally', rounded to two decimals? 0.29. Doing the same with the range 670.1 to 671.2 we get 0.25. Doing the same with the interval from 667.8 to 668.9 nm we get 0.12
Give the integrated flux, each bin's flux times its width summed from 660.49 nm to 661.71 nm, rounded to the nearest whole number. 282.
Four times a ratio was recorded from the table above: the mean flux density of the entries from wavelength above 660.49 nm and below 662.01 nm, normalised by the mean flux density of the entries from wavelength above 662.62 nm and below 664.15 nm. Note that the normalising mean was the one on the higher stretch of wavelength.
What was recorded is 4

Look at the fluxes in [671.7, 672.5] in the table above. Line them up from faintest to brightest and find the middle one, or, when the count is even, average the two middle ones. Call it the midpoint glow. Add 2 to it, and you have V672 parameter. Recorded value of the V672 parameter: 410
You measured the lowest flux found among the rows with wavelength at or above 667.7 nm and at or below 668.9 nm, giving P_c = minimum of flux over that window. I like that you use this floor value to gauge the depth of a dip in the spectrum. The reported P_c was 221.3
